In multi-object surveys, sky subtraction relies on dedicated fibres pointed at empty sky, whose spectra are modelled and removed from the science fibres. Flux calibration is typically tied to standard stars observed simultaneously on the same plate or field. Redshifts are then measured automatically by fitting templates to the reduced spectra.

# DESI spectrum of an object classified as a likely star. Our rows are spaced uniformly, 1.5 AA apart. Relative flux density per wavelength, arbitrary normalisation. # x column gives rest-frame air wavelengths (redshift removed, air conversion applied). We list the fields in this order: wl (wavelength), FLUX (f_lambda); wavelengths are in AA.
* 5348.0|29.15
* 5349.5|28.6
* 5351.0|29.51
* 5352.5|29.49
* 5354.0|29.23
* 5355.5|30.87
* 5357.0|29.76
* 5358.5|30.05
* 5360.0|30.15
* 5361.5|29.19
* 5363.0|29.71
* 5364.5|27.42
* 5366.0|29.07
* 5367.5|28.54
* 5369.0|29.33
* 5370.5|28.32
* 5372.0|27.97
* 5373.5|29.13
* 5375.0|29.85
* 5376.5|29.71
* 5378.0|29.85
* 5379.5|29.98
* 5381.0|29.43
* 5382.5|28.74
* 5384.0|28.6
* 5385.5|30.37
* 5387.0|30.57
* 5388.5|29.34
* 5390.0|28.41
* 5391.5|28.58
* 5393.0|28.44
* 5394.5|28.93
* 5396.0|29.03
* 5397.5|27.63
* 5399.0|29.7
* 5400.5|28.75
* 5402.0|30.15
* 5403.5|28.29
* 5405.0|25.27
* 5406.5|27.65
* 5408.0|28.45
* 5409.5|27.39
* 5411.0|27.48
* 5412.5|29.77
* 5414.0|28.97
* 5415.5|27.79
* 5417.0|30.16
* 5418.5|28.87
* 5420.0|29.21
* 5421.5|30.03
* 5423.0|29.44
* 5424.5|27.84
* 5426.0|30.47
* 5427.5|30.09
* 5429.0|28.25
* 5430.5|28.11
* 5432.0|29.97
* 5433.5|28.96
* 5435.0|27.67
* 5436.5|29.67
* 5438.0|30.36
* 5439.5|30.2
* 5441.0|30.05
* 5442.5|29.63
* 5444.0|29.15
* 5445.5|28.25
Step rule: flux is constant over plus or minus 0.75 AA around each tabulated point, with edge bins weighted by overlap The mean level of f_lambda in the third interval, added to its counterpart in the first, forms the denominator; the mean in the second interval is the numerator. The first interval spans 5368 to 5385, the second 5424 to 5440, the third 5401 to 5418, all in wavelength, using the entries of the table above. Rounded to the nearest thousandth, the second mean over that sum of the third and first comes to 0.509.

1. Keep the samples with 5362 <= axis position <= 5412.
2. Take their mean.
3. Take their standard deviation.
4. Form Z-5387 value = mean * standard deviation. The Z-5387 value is 31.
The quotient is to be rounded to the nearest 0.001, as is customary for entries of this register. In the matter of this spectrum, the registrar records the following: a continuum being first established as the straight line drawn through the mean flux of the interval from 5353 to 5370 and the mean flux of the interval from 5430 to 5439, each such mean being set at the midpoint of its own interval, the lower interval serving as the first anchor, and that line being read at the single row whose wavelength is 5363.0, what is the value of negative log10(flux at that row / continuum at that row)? -0.005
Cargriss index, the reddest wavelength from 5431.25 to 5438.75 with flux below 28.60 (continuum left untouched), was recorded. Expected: 5435.0 AA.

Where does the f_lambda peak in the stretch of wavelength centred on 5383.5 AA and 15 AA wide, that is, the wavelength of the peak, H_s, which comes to 5387.0 AA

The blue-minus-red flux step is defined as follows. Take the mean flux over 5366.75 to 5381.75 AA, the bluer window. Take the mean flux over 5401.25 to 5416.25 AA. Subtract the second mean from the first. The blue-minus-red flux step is 1.1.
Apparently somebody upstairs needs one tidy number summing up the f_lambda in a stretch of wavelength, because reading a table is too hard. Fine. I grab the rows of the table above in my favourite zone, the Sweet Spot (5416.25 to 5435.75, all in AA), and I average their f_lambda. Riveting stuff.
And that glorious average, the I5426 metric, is 29.16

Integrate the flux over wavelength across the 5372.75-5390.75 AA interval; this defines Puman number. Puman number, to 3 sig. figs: 531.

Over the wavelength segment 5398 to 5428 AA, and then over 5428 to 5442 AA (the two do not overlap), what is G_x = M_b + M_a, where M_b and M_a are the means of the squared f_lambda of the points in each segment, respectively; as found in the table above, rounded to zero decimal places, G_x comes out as 1687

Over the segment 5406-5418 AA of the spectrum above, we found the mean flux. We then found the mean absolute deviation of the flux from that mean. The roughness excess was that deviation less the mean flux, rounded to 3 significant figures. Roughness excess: -27.6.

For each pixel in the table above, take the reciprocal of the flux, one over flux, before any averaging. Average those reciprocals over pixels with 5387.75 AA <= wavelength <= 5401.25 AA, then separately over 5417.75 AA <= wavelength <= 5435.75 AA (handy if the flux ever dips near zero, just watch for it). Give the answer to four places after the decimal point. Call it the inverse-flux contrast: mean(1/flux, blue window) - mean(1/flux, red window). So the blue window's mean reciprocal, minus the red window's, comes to 0.0004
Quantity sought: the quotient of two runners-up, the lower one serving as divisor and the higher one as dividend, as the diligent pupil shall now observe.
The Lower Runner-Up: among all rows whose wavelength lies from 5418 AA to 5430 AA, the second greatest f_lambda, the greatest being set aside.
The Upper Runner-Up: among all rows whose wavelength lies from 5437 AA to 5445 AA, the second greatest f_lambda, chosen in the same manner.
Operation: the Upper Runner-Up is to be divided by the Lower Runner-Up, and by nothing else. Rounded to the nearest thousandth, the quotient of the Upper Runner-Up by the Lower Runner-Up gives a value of 1.004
